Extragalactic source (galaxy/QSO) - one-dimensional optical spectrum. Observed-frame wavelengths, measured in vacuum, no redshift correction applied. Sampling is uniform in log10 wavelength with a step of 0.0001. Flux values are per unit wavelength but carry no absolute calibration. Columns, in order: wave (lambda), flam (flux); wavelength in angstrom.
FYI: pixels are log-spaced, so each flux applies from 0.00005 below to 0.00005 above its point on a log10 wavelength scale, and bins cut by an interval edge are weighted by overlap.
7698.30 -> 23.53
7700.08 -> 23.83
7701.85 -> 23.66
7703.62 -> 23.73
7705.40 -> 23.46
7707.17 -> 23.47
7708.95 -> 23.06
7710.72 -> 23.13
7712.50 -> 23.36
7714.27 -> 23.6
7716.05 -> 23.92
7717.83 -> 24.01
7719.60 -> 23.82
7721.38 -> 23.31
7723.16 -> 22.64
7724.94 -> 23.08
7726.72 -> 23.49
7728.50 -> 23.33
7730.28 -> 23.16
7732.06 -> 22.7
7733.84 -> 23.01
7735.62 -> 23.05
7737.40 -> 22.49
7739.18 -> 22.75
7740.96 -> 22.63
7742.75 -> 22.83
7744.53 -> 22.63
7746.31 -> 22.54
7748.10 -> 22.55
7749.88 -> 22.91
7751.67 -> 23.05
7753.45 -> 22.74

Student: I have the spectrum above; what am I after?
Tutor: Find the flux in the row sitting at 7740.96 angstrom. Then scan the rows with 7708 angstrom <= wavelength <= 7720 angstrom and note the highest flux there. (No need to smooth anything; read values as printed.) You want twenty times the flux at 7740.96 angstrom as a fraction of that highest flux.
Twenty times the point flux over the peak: 18.9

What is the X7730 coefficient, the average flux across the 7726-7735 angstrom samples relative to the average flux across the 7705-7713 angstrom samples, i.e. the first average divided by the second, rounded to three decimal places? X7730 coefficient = 0.993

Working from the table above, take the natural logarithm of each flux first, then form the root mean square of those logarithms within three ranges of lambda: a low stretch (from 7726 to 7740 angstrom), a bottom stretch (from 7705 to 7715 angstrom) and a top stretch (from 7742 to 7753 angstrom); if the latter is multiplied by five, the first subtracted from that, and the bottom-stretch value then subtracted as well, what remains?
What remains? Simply 9.34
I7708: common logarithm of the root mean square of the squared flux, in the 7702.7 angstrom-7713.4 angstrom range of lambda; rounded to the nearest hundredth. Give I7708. 2.74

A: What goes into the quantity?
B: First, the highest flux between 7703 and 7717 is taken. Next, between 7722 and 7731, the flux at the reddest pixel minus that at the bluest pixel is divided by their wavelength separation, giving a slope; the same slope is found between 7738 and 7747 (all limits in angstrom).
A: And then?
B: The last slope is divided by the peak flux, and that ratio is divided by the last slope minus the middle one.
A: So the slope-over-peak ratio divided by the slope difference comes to 0.012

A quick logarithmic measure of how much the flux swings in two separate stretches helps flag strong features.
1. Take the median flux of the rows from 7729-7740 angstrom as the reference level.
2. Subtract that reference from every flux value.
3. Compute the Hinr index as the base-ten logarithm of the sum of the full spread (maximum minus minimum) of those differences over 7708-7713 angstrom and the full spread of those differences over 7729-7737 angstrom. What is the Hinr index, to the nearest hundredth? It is -0.12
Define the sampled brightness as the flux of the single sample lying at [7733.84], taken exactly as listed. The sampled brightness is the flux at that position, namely 23.01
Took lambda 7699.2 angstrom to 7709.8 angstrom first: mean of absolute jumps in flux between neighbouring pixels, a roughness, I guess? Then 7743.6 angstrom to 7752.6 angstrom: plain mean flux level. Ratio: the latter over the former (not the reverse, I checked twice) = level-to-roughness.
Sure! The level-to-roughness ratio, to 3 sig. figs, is 122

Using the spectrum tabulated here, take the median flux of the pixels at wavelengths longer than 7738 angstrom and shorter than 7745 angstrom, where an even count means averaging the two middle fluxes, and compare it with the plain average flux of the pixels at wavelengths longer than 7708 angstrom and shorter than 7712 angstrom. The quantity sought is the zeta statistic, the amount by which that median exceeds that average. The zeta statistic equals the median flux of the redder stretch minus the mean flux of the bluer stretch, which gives -0.41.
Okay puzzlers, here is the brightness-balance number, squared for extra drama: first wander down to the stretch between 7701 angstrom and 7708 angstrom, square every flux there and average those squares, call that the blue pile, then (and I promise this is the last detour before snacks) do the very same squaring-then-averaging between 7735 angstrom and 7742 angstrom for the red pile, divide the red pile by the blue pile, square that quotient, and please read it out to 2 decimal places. 0.86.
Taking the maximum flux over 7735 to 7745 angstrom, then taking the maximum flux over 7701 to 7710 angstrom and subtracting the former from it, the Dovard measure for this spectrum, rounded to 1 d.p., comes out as 0.7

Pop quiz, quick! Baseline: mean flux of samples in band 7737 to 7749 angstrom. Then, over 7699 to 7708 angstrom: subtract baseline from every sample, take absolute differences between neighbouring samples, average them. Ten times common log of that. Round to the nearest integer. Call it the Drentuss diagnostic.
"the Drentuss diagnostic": -9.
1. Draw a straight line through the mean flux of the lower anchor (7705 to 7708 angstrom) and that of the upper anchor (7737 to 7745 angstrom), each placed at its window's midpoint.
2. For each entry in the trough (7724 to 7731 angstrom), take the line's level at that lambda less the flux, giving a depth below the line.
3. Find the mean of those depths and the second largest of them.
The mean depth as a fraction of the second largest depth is 1.2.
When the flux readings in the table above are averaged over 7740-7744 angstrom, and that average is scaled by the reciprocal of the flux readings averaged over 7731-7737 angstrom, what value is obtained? 0.99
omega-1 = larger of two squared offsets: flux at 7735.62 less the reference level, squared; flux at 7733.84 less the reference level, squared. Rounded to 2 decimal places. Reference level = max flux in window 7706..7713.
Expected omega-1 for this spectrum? 0.21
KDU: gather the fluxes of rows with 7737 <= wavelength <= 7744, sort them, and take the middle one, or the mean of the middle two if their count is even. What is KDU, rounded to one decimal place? 22.7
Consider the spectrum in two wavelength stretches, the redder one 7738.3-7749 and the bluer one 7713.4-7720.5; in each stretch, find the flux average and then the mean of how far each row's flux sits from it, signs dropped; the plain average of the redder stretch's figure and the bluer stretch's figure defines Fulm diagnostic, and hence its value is 0.11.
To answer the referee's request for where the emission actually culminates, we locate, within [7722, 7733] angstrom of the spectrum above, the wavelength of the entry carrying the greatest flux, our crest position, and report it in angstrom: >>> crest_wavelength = 7726.72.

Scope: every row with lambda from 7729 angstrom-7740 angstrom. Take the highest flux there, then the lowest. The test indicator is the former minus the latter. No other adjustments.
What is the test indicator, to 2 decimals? 0.67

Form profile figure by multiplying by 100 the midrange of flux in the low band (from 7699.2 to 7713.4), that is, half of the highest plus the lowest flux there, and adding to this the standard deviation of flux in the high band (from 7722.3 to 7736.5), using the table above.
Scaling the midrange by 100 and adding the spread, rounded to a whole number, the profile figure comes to 2345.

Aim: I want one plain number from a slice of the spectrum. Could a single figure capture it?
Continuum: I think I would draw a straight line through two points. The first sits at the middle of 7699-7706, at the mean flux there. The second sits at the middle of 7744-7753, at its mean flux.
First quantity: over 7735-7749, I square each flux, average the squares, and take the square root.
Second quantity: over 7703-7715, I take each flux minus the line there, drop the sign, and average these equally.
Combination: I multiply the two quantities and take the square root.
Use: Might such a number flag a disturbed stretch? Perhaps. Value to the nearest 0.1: 2.2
